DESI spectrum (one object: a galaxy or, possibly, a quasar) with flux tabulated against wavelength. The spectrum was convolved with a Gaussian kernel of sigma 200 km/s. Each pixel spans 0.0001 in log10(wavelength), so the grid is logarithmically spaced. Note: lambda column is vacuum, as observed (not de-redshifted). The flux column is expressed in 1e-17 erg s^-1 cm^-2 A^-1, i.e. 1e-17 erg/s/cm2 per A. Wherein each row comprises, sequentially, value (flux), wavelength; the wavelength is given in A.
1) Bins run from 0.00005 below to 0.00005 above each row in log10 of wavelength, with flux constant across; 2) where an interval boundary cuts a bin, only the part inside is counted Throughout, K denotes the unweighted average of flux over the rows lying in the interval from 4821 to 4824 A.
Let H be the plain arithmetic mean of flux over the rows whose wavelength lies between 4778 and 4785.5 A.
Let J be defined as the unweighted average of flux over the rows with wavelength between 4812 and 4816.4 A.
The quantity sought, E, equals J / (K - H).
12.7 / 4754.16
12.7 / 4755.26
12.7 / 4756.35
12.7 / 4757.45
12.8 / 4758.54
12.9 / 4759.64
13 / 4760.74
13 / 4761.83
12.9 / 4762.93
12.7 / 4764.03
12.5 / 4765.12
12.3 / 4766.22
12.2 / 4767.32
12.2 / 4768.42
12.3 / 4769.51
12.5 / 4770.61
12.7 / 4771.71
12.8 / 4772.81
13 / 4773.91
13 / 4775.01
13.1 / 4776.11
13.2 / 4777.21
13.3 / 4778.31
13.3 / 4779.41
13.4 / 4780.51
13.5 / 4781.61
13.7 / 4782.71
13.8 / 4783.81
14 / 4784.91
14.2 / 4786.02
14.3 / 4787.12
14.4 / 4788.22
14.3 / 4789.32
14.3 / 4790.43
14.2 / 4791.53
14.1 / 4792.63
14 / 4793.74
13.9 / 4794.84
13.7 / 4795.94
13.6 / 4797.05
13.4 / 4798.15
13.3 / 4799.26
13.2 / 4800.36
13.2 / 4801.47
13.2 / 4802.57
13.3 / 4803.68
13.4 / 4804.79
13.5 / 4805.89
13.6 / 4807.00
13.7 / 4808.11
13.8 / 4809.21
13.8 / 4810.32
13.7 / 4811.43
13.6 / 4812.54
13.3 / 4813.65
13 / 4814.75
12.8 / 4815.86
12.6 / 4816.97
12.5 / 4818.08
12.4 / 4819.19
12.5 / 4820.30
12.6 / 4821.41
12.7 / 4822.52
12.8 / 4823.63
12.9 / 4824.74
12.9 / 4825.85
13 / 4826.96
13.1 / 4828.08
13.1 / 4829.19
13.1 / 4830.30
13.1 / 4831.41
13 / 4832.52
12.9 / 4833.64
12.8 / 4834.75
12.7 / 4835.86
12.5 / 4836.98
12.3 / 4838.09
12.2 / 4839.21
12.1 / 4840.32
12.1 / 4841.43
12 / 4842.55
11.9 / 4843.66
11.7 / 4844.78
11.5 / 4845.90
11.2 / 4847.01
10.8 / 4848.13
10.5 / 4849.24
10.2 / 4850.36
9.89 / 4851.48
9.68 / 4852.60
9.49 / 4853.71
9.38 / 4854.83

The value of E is -15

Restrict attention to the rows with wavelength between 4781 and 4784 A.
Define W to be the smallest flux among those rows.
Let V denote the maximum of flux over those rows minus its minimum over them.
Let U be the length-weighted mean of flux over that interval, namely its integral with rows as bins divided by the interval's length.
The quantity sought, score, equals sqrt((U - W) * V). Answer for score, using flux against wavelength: 0.22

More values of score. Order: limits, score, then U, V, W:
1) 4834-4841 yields 0.50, 12.5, 0.7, 12.1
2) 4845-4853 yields 1.29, 10.6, 1.8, 9.68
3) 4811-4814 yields 0.30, 13.5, 0.4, 13.3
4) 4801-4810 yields 0.41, 13.5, 0.6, 13.2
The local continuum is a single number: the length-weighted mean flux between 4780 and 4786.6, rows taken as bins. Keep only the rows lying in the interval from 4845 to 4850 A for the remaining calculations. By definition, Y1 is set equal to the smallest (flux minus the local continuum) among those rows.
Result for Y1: -3.3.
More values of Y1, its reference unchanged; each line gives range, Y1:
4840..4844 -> -1.9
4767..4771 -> -1.6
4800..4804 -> -0.6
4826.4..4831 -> -0.8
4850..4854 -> -4.3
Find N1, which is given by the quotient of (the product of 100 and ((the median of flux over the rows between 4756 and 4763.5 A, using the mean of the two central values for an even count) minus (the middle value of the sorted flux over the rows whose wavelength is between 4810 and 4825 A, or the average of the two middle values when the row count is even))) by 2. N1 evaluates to 5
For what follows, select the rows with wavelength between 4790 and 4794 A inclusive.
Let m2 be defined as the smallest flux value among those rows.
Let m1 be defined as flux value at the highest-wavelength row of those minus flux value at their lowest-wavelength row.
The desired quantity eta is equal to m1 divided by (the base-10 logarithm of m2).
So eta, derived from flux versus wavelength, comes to -0.3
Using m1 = -0.3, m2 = 14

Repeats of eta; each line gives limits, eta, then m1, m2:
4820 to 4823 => 0.2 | 0.2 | 12.5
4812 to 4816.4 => -0.7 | -0.8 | 12.8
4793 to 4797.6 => -0.4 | -0.4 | 13.6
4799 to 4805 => 0.1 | 0.1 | 13.2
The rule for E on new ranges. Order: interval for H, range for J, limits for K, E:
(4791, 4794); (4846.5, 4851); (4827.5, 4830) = -11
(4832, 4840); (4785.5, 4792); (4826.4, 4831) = 32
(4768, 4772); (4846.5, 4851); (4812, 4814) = 10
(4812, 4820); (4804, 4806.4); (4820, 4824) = -57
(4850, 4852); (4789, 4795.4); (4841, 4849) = 9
